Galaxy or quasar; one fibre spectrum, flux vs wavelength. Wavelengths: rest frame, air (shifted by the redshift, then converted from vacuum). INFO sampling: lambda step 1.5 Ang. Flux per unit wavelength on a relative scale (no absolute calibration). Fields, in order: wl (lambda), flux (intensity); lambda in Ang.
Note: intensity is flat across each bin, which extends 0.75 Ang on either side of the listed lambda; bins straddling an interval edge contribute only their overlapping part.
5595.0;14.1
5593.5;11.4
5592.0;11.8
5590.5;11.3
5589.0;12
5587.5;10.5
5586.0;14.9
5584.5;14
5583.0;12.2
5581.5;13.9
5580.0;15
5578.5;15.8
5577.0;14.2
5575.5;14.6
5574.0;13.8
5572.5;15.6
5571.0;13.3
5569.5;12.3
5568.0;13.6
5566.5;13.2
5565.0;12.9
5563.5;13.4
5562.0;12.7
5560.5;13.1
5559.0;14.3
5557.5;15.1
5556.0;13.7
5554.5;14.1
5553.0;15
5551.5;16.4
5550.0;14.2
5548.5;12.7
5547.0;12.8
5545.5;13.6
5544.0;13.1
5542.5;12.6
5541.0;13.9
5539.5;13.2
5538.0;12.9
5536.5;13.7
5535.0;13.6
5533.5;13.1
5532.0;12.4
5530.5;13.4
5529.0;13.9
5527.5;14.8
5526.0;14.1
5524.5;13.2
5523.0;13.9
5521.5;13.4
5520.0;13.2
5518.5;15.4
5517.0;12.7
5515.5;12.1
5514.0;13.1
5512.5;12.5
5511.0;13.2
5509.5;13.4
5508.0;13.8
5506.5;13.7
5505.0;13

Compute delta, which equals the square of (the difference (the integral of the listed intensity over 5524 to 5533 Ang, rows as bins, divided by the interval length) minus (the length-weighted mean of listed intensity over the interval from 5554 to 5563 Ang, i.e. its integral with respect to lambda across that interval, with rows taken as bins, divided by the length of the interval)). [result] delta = 0.0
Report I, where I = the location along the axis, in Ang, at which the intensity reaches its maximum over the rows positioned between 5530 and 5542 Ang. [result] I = 5541.0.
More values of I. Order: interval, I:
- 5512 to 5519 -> 5518.5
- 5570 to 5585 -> 5578.5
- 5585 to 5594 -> 5586.0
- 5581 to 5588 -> 5586.0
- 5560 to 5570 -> 5568.0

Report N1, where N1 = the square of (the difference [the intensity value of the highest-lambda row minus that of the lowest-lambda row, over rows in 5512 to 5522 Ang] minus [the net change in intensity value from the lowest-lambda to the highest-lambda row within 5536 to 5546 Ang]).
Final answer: 1.0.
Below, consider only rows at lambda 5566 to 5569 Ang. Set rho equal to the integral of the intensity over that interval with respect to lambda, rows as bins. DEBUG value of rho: 40.0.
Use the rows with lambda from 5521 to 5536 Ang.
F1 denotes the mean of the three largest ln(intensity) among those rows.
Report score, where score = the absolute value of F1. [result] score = 2.66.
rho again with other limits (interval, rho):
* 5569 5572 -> 39.2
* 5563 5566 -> 39.4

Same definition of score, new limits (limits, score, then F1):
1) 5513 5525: 2.65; 2.65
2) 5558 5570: 2.62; 2.62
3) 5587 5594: 2.46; 2.46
